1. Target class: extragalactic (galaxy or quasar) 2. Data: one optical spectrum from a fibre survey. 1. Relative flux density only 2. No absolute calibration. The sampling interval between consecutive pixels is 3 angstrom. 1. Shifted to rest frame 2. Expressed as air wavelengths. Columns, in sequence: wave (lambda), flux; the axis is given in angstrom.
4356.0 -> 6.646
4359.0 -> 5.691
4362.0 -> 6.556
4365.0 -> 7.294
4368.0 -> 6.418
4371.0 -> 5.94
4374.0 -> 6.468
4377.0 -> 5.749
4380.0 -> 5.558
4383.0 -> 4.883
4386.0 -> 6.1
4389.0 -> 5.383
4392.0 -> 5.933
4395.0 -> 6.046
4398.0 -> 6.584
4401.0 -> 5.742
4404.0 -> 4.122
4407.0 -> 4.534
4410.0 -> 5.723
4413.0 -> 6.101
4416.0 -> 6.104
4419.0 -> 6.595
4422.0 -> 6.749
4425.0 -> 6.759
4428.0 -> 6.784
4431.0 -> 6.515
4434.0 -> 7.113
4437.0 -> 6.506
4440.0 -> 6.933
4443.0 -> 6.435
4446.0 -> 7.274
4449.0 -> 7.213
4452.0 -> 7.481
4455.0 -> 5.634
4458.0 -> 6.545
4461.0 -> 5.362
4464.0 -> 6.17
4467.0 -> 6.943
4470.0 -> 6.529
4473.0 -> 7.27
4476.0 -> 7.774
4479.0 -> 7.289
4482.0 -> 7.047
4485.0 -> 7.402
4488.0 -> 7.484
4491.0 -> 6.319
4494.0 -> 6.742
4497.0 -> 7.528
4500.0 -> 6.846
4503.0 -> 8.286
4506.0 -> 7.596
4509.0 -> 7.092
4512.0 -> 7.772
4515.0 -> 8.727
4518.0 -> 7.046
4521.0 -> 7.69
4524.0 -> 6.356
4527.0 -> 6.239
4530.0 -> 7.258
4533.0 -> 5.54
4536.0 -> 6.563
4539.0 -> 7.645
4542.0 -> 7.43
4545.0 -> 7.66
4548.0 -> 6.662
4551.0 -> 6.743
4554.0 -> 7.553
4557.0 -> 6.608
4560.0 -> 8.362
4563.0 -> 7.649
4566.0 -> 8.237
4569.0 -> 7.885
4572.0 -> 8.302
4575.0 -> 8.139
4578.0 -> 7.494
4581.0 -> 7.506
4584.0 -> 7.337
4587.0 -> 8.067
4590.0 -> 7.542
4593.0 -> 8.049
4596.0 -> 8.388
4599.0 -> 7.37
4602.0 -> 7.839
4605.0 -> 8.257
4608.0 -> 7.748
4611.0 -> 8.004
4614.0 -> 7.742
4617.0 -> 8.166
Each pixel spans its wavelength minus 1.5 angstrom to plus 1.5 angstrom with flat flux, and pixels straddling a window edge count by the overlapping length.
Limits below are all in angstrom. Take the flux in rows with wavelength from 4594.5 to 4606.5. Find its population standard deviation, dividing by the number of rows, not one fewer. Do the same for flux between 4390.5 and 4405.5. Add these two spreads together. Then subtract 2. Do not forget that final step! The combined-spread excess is -0.77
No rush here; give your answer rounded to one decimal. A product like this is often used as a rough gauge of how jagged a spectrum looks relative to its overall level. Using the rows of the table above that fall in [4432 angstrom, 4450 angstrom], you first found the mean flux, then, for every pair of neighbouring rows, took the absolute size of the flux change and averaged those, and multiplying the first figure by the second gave 3.4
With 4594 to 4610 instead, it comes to 4.8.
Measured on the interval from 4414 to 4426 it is 1.4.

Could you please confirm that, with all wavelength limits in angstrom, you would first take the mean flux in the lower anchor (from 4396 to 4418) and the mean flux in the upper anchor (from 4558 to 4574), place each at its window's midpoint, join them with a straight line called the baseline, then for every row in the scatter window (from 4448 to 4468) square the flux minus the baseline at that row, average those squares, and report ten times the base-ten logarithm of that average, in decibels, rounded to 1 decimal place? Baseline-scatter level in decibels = -2.1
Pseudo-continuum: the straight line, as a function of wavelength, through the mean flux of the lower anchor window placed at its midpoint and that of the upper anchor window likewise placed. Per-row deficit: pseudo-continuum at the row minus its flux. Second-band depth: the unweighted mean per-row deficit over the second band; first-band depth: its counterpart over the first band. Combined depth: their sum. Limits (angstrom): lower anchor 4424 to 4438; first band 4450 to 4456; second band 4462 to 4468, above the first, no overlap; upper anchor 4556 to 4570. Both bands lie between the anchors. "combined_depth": 0.8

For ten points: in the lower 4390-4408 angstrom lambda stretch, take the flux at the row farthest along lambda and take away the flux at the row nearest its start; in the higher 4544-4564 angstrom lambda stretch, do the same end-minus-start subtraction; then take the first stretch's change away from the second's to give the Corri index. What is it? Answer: 1.4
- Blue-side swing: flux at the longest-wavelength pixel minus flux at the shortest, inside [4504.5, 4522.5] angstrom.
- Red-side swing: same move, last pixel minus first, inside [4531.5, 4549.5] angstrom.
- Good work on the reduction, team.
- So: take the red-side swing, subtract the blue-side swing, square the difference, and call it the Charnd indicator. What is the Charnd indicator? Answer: 1.1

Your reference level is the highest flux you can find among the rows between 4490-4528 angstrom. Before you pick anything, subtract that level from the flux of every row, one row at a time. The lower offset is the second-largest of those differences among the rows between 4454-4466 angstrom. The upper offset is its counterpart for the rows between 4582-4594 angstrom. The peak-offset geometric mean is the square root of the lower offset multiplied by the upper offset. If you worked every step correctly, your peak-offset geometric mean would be 1.32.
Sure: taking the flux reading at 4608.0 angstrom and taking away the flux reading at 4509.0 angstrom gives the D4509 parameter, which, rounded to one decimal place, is 0.7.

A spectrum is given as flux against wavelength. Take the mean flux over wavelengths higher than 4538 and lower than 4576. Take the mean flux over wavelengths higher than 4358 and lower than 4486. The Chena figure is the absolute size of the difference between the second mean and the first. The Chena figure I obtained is 1.25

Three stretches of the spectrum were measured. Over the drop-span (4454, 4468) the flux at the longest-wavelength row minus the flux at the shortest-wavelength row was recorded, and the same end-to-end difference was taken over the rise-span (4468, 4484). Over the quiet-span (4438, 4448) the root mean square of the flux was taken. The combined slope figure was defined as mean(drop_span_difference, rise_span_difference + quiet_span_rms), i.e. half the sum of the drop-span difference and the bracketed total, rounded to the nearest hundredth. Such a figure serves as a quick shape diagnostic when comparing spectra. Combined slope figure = 4.36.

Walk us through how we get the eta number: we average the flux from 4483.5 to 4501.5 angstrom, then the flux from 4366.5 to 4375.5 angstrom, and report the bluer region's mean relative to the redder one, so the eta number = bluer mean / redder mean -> 0.89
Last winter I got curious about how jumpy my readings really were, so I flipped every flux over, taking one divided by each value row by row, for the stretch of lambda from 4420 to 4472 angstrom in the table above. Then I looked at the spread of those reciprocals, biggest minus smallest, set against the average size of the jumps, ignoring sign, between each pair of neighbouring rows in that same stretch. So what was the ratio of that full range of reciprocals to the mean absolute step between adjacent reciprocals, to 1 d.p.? 3.7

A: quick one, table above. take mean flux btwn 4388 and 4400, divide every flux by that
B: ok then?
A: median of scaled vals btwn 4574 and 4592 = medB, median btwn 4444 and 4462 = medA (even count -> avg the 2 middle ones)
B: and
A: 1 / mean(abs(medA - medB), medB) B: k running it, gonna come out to 1.47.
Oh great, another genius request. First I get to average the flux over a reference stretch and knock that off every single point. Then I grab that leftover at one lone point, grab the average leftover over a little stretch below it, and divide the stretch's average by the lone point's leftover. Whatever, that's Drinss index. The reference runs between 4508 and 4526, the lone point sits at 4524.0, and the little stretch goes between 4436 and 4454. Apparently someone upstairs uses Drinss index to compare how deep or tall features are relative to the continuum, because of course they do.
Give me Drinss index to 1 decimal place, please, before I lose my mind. 0.4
